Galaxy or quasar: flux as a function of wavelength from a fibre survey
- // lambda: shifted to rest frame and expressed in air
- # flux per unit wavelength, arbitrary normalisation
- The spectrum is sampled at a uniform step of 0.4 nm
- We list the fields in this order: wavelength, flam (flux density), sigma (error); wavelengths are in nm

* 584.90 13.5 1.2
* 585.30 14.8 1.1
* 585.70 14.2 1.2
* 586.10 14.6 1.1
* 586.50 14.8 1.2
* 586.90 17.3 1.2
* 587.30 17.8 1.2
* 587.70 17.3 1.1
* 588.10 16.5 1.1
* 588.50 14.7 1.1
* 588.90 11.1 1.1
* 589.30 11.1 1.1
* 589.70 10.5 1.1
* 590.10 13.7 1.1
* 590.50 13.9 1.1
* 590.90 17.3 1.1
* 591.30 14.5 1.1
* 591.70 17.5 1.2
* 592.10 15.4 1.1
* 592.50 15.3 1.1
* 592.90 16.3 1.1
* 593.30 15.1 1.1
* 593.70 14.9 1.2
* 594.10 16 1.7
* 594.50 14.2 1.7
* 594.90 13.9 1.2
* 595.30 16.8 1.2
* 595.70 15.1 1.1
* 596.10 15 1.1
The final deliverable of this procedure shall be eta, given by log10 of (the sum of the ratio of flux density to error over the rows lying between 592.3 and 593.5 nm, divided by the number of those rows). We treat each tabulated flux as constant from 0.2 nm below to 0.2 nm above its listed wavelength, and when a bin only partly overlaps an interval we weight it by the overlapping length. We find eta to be 1.15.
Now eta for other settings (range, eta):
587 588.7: 1.17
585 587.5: 1.13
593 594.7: 1.04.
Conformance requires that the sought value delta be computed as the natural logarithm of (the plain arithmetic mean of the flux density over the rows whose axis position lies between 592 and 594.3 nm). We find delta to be 2.74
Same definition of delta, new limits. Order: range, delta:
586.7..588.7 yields 2.82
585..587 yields 2.72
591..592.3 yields 2.76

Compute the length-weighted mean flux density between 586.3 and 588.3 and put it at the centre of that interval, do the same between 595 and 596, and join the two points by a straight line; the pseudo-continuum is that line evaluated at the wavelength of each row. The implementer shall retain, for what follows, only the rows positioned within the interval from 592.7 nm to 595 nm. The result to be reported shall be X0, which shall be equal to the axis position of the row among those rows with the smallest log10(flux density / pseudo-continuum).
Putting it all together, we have 594.90 nm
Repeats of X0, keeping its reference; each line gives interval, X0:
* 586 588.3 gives 586.10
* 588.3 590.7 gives 589.70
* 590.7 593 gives 591.30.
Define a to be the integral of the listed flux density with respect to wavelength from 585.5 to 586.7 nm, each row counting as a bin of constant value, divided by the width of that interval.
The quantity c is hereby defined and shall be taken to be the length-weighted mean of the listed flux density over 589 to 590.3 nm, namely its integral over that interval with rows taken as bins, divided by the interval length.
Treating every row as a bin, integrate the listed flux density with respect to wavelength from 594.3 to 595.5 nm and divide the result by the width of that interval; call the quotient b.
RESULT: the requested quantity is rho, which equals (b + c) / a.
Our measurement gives 1.8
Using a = 14.5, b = 15.0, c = 11.7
